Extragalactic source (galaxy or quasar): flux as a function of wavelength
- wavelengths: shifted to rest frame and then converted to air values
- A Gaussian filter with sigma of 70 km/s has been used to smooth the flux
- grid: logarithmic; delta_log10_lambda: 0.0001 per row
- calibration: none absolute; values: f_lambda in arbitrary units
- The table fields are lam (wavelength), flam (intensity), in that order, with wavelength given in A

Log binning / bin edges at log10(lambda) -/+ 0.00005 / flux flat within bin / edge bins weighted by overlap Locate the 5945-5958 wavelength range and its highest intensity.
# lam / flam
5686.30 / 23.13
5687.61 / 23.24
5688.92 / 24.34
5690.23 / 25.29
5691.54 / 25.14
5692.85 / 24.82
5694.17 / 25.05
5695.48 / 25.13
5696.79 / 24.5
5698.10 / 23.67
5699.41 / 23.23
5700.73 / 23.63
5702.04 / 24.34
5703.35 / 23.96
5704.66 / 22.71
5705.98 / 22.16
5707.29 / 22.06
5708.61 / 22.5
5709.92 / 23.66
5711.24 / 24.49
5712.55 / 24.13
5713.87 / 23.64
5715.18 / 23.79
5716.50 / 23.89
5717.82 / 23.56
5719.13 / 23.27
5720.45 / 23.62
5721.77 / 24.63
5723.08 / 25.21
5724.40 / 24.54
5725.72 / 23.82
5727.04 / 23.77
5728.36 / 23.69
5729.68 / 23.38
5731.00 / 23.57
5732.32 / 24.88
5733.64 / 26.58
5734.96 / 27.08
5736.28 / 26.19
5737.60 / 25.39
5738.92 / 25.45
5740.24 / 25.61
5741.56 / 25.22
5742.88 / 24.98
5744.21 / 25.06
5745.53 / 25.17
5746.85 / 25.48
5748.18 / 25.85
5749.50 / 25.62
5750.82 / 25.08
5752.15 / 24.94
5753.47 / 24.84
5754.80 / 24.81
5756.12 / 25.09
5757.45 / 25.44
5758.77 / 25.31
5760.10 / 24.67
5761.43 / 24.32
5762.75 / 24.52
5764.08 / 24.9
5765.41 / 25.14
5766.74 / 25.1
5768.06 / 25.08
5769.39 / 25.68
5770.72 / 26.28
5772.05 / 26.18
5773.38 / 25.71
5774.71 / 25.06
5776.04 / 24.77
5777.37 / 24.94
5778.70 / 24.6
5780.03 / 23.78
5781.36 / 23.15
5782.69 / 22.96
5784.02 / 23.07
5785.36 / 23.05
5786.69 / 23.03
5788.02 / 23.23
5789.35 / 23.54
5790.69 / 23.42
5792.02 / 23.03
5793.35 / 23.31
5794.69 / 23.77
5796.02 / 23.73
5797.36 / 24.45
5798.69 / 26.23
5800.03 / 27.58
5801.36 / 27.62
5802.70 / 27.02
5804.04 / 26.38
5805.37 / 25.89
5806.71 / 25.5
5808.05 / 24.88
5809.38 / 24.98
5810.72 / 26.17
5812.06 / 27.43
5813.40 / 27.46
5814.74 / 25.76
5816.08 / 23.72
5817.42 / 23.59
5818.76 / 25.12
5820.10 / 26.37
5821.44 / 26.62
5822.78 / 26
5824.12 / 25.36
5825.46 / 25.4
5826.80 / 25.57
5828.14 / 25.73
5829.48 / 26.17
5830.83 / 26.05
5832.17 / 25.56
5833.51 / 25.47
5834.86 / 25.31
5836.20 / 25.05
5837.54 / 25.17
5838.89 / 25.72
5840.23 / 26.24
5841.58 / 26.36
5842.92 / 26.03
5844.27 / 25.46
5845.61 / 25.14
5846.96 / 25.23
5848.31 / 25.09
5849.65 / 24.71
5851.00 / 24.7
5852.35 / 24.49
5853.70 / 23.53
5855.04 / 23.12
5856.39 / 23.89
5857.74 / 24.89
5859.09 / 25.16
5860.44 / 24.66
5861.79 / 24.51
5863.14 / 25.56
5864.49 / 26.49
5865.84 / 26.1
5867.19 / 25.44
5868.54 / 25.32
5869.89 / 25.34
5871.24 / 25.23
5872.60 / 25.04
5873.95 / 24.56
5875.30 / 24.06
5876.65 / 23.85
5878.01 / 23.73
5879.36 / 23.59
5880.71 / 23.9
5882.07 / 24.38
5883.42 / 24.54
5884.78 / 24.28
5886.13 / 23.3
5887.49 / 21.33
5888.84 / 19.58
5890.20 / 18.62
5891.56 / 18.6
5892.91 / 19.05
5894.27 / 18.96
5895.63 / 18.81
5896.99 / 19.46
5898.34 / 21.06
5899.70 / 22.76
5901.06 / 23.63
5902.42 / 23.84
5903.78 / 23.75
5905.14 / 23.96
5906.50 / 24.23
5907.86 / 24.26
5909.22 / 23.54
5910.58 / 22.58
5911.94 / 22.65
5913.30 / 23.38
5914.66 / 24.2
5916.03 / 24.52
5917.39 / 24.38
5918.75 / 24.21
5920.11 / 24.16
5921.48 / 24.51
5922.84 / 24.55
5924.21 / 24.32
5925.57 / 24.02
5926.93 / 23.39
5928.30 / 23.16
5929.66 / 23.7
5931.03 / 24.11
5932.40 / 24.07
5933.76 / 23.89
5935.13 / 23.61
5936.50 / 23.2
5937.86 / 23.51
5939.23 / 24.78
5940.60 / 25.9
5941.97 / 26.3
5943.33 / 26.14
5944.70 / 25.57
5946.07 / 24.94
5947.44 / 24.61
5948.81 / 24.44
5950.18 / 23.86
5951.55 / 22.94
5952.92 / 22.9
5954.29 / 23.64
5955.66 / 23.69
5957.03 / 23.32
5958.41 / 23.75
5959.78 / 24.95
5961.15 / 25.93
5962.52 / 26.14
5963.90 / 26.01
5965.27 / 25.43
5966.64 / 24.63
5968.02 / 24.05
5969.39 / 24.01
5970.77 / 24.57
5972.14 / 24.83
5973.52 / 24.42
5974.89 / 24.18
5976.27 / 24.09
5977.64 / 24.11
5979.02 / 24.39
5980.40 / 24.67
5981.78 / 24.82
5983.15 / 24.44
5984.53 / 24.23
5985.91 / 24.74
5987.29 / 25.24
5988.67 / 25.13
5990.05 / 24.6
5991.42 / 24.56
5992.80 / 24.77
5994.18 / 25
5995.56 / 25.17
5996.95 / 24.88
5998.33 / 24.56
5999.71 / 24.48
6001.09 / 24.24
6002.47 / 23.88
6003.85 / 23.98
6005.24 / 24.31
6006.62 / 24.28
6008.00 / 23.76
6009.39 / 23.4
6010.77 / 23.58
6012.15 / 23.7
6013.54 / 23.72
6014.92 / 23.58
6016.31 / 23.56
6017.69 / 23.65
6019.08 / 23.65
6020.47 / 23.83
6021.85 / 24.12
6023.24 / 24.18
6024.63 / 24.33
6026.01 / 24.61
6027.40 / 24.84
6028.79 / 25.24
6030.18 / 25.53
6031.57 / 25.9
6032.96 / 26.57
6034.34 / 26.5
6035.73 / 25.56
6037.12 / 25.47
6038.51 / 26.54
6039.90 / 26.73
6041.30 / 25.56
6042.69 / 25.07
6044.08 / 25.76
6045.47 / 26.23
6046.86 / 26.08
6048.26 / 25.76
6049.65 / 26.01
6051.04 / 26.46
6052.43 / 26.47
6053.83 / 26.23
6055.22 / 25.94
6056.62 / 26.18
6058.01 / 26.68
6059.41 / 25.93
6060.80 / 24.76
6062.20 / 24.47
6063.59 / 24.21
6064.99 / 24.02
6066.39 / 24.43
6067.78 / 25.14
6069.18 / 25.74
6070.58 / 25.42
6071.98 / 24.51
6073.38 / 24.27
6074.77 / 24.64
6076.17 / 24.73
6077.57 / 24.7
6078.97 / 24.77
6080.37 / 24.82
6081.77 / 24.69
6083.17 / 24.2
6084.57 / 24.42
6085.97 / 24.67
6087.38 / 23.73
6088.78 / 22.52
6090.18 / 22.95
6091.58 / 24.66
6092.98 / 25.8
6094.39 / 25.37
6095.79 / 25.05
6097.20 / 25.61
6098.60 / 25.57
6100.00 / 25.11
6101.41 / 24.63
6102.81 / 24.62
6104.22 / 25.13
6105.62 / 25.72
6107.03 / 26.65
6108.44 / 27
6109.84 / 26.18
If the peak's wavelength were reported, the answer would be 5946.07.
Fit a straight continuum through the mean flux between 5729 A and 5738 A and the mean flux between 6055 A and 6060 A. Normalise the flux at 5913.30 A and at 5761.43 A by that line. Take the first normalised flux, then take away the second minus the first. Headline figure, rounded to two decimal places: 0.85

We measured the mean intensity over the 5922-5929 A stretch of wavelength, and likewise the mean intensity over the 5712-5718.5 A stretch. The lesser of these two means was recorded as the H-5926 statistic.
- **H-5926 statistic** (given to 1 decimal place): 23.8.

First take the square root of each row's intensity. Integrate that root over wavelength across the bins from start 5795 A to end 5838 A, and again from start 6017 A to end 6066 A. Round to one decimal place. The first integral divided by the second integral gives 0.9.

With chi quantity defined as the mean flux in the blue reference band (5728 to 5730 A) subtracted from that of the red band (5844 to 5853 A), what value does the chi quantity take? 1.4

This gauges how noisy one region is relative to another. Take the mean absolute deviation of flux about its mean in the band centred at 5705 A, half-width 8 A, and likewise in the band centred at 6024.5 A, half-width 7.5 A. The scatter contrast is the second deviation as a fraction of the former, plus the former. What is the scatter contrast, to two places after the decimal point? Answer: 1.59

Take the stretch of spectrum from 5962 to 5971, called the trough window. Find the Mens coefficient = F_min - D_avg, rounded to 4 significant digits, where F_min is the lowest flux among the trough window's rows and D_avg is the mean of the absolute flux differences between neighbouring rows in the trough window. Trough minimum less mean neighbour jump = 23.56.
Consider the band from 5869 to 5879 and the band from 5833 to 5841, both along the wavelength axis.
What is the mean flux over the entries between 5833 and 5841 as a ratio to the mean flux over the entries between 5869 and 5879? 1.04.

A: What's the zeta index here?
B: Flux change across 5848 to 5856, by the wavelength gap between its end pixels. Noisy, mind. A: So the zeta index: -0.29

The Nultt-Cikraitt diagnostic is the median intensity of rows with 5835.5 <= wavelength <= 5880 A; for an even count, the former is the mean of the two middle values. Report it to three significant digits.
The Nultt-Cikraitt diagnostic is 25.1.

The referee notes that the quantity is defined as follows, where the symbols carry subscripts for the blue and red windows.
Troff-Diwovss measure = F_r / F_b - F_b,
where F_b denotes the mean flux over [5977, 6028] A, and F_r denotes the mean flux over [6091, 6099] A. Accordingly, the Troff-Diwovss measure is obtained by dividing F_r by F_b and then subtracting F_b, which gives -23.3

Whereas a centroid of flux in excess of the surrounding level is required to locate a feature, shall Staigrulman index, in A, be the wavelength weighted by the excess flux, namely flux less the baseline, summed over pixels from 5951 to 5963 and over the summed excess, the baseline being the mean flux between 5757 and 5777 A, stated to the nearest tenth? 5953.5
